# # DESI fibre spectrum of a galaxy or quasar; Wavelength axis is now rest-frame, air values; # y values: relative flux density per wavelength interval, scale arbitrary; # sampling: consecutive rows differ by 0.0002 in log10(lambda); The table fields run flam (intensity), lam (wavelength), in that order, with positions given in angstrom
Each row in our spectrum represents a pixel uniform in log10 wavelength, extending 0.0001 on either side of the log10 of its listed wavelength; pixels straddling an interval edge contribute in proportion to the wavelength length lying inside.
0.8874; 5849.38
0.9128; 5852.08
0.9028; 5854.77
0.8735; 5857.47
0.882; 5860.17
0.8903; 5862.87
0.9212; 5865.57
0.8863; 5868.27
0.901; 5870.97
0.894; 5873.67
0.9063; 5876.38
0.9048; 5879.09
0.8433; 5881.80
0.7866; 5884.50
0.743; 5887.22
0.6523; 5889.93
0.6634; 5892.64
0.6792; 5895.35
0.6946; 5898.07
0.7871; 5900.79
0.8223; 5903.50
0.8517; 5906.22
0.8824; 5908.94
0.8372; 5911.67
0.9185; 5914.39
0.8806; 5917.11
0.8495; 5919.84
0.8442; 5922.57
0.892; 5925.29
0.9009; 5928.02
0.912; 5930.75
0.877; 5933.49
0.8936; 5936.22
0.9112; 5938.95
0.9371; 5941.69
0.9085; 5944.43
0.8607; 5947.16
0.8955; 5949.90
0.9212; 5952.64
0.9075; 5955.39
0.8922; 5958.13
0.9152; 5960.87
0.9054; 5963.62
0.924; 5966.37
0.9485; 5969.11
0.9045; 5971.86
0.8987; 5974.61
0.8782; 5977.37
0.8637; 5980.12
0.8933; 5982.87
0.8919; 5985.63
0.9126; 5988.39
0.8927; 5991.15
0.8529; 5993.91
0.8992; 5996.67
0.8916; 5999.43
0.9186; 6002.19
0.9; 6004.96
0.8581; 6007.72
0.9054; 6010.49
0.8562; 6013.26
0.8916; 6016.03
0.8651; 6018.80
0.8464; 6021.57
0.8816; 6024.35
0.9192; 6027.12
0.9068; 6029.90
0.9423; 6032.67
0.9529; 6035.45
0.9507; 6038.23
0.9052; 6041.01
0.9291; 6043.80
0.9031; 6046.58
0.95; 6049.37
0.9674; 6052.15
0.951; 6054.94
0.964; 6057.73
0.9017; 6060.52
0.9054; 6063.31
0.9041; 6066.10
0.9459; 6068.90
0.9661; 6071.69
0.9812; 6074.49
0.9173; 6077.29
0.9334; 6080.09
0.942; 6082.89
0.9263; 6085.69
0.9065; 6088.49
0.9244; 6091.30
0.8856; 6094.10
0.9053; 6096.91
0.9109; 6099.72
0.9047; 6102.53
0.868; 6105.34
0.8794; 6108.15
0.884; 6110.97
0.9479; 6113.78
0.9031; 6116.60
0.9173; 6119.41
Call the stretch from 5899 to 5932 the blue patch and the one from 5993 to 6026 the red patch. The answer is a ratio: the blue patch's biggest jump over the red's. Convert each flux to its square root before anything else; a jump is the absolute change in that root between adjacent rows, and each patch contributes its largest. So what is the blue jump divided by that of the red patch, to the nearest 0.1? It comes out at 1.7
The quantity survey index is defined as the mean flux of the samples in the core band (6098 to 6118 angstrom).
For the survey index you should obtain 0.90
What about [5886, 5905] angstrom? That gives 0.72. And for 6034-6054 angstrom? 0.94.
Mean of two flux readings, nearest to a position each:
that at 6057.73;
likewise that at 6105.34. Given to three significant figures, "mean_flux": 0.916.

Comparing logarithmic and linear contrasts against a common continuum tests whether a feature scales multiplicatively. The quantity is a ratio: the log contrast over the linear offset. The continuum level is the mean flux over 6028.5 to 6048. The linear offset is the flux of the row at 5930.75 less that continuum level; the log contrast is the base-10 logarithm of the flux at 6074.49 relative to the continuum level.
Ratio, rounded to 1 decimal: -1.6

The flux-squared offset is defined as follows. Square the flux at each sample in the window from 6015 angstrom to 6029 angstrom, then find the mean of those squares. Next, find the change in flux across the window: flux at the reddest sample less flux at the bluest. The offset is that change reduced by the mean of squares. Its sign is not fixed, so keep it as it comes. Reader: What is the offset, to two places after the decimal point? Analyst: -0.75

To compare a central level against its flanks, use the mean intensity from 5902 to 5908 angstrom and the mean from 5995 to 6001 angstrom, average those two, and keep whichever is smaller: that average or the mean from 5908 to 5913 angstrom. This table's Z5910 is 0.86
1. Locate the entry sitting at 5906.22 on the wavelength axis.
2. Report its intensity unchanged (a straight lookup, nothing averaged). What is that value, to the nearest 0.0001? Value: 0.8517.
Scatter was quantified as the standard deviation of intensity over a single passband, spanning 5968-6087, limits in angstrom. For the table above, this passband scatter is 0.034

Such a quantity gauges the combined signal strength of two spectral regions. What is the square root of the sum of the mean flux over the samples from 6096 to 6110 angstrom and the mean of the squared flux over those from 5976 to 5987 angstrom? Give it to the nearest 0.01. 1.29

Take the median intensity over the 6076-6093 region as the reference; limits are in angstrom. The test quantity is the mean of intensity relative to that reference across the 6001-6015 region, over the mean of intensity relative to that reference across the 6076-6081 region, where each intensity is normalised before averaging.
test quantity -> 0.96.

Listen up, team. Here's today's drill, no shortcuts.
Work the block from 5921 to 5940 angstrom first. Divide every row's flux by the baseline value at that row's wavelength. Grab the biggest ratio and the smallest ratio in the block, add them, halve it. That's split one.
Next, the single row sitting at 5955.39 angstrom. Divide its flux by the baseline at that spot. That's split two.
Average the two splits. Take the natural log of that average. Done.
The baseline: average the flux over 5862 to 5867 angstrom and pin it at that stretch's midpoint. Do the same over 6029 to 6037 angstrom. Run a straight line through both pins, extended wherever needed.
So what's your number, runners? -0.03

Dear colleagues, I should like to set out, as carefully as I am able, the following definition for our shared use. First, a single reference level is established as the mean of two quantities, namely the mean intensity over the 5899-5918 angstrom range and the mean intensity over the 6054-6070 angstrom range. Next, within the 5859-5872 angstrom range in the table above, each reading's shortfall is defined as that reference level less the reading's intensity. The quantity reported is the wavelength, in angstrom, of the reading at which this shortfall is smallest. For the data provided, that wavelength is 5865.57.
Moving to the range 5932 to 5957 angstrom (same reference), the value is 5941.69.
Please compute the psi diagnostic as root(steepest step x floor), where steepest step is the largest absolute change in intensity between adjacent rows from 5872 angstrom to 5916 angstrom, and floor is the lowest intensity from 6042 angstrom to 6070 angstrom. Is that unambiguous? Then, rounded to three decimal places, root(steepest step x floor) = 0.289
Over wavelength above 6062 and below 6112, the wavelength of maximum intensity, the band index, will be 6074.49 angstrom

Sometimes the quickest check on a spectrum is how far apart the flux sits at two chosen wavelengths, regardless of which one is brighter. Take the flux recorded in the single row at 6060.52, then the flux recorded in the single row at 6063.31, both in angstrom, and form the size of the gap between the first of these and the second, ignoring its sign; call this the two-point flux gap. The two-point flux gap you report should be 0.004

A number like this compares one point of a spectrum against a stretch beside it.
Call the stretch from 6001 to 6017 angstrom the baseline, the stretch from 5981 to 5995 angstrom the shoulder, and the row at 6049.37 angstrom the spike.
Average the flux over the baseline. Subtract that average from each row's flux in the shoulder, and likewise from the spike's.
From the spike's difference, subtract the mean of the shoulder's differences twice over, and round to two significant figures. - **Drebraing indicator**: 0.061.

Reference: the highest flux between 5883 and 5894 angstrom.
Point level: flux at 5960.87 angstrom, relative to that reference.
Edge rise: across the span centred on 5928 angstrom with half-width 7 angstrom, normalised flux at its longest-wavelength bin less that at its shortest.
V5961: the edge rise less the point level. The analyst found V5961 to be -1.12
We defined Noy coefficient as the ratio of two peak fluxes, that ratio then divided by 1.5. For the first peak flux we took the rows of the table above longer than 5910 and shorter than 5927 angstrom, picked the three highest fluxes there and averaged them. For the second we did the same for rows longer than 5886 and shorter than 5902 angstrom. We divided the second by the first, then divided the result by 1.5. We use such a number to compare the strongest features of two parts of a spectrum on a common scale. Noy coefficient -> 0.55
